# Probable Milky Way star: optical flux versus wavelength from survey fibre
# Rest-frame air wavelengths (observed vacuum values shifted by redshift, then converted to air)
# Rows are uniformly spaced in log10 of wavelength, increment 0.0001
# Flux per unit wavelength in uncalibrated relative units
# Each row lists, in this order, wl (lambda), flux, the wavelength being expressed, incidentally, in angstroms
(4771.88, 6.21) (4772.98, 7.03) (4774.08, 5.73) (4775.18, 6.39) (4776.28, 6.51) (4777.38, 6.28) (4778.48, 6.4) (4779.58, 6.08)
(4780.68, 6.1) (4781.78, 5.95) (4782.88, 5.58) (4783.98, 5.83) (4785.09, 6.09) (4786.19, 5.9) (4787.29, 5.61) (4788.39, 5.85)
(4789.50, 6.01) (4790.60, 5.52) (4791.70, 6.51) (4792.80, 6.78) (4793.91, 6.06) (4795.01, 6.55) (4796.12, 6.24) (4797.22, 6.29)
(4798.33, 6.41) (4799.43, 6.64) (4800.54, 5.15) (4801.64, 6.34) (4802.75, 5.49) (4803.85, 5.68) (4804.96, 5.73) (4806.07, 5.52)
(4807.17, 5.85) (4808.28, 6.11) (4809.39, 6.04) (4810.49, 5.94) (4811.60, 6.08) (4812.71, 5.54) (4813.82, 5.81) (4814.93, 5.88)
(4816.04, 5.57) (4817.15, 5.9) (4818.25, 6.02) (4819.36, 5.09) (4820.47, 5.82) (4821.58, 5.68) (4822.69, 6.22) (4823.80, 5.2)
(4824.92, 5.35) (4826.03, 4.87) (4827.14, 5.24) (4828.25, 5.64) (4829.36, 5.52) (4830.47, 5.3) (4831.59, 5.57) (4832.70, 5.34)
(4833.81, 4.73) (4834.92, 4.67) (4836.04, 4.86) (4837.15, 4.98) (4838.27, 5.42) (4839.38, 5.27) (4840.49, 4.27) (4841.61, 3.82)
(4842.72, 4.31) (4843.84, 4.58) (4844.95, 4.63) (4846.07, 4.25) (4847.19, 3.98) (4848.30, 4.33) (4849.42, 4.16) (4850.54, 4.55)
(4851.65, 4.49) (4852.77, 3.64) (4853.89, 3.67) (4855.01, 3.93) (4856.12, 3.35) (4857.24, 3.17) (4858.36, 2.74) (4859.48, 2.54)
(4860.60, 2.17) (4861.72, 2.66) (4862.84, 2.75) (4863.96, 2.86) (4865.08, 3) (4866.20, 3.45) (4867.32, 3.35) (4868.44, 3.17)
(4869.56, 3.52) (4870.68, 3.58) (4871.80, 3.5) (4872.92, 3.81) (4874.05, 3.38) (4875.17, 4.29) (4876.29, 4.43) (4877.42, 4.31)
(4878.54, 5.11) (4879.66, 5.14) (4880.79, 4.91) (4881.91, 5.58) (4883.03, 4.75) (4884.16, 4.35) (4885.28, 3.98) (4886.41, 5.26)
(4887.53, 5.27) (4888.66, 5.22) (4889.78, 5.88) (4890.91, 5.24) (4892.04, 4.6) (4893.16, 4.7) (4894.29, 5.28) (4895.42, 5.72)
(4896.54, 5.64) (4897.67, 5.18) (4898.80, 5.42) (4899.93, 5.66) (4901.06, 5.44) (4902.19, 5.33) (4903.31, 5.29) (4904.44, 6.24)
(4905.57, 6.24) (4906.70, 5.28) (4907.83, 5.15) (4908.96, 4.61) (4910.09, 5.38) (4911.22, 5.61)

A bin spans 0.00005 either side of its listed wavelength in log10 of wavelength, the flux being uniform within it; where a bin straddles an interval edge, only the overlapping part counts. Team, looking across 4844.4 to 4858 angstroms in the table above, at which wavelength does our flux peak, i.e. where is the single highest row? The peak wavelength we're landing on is 4844.95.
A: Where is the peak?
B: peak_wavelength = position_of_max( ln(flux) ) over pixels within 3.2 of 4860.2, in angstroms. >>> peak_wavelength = 4857.24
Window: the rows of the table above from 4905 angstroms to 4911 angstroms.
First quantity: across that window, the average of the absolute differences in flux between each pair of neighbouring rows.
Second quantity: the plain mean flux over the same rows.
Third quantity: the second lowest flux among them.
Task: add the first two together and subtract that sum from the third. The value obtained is -0.8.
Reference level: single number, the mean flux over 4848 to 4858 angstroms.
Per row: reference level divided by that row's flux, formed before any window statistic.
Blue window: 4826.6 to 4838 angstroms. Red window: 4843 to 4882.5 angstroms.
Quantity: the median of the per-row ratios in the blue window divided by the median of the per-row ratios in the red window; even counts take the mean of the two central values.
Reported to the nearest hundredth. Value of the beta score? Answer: 0.70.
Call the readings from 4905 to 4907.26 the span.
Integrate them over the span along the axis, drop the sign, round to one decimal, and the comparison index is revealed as 13.0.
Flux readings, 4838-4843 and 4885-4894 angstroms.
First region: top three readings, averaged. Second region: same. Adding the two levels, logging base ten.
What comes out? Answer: 1.02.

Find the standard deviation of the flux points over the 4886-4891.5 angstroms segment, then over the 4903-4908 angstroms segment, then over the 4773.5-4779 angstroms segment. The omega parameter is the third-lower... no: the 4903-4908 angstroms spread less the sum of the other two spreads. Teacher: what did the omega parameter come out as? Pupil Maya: -0.04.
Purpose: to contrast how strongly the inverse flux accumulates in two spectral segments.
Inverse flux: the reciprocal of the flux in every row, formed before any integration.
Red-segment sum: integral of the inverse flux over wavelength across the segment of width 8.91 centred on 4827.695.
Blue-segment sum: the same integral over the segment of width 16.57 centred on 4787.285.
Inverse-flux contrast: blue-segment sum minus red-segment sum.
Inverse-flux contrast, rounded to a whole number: 1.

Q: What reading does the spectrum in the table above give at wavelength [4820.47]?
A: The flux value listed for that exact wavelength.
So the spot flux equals 5.82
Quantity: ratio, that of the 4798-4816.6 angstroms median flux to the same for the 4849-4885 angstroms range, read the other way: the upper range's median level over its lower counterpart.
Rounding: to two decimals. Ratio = 0.62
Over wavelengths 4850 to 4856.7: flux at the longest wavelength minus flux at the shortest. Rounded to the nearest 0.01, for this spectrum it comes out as -1.20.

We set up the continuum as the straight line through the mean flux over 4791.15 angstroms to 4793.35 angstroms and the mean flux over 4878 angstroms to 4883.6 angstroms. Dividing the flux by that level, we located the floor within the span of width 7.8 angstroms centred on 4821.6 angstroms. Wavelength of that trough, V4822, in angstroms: 4819.36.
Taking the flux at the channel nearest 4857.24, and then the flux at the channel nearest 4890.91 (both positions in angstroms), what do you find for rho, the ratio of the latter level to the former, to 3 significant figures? 1.65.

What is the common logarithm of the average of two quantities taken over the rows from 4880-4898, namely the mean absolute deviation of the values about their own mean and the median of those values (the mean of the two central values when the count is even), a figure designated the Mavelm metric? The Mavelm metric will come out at 0.45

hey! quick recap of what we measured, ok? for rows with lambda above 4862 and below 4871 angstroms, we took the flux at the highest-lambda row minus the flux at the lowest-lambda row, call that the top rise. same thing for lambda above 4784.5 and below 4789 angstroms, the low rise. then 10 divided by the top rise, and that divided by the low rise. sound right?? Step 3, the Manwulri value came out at -50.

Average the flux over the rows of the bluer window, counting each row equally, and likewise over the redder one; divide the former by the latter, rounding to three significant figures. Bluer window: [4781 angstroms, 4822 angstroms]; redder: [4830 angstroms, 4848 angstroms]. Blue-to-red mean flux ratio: 1.25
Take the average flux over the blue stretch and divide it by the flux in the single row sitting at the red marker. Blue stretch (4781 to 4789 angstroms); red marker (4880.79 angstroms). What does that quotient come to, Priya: 1.2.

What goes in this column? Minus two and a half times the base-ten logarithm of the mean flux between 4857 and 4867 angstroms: -1.12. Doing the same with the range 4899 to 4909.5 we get -1.85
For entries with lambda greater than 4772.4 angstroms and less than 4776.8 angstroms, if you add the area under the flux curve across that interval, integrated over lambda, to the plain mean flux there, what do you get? 34.6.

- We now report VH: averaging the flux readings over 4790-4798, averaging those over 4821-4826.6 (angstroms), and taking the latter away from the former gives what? 1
